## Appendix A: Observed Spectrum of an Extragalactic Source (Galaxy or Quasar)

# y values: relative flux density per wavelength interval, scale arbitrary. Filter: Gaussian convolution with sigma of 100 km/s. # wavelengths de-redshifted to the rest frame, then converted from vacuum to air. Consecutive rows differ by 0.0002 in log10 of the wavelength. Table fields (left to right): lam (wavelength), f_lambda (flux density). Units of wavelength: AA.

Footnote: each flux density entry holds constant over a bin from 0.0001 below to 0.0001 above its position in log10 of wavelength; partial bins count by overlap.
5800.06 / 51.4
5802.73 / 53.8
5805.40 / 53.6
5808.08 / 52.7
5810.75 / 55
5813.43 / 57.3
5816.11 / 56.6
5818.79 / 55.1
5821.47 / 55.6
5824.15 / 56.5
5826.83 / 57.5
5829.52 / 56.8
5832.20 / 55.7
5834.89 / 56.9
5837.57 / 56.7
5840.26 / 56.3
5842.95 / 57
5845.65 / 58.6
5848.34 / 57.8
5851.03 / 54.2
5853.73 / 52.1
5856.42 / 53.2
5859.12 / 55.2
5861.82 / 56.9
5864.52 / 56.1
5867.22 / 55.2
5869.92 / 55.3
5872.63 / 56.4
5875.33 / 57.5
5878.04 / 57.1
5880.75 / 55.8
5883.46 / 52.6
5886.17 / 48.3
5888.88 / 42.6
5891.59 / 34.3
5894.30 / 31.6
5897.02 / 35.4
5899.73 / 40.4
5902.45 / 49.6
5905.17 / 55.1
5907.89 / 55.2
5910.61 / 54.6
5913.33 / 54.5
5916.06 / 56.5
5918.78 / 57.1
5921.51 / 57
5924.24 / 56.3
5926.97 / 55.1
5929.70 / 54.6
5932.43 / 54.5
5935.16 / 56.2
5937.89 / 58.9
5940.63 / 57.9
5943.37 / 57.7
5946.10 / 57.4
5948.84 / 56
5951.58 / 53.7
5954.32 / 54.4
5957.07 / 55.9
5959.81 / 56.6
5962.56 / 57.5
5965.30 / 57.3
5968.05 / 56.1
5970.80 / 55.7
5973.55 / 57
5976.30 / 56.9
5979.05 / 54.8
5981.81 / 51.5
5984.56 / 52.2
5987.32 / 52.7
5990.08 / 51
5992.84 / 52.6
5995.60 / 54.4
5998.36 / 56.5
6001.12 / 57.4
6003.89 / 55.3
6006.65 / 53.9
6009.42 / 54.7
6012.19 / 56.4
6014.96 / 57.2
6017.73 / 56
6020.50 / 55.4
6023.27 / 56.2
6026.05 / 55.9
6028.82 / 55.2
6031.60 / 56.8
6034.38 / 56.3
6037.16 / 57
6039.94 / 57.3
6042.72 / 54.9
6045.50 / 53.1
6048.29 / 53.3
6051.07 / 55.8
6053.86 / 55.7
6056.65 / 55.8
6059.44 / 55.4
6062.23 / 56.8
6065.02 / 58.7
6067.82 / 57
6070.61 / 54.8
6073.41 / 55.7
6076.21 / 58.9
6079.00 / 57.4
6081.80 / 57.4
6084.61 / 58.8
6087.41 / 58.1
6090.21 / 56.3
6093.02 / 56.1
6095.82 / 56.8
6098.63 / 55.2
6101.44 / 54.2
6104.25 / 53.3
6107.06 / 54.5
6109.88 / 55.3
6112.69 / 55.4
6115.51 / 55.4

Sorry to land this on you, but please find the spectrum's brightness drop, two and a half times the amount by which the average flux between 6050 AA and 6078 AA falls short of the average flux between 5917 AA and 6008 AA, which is -2.4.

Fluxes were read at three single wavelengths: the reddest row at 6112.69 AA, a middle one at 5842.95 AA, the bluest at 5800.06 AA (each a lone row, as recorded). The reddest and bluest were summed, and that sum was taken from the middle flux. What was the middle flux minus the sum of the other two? -50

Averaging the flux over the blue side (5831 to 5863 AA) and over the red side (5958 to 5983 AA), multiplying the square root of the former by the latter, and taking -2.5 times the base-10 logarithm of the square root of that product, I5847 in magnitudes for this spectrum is -3.28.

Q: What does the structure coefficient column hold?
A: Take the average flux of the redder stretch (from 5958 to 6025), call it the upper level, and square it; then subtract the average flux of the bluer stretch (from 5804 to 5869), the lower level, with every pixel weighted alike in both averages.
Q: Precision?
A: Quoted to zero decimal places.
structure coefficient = 2994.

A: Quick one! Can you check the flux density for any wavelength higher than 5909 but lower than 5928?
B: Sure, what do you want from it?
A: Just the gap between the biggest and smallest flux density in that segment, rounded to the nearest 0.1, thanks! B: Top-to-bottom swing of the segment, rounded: 2.6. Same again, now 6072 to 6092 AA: 3.2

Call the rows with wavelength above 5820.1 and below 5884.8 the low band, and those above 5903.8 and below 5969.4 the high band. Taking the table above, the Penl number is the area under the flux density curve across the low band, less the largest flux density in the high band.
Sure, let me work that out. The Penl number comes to 3561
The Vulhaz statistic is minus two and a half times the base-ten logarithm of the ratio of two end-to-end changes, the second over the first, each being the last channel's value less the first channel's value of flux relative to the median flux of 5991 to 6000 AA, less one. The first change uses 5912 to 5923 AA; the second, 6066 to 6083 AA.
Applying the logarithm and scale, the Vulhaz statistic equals 2.0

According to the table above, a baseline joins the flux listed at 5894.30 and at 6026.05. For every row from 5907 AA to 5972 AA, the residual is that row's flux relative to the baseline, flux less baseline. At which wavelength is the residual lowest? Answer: 5970.80 AA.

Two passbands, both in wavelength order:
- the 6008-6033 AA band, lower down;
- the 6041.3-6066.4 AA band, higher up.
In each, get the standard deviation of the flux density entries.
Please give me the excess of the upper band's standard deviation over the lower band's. 0.9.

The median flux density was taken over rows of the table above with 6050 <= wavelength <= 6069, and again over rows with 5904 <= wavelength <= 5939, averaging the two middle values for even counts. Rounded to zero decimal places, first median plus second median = 111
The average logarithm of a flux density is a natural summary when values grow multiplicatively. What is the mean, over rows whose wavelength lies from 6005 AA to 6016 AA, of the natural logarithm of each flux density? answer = 4.02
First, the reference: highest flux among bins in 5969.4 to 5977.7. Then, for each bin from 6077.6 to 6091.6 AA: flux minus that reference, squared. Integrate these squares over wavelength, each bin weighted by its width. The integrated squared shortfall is 15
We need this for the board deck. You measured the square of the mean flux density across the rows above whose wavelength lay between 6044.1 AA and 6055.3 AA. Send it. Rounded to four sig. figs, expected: 2968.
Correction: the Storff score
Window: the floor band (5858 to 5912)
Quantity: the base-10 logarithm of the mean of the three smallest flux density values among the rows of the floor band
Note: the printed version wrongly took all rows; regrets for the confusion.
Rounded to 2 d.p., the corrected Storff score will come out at 1.53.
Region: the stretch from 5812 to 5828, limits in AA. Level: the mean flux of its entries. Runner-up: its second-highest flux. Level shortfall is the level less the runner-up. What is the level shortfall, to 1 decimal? -0.9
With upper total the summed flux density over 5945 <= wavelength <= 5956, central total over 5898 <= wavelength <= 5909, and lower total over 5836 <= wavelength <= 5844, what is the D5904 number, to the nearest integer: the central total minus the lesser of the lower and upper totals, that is 30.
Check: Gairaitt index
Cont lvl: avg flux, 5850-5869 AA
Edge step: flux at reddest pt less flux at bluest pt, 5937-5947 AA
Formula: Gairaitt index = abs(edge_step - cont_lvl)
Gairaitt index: 56.2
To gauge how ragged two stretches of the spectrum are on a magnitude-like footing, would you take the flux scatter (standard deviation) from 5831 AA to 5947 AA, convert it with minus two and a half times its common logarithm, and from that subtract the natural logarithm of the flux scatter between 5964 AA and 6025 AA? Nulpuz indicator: -2.7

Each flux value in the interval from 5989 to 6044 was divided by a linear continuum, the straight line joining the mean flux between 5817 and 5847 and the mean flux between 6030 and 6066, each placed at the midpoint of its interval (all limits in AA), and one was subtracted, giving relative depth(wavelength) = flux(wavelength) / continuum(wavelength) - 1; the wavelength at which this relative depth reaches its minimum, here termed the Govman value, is 5990.08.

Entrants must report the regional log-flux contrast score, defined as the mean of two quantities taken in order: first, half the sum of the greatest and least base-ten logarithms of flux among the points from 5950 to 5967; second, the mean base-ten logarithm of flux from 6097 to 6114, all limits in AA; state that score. 1.74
